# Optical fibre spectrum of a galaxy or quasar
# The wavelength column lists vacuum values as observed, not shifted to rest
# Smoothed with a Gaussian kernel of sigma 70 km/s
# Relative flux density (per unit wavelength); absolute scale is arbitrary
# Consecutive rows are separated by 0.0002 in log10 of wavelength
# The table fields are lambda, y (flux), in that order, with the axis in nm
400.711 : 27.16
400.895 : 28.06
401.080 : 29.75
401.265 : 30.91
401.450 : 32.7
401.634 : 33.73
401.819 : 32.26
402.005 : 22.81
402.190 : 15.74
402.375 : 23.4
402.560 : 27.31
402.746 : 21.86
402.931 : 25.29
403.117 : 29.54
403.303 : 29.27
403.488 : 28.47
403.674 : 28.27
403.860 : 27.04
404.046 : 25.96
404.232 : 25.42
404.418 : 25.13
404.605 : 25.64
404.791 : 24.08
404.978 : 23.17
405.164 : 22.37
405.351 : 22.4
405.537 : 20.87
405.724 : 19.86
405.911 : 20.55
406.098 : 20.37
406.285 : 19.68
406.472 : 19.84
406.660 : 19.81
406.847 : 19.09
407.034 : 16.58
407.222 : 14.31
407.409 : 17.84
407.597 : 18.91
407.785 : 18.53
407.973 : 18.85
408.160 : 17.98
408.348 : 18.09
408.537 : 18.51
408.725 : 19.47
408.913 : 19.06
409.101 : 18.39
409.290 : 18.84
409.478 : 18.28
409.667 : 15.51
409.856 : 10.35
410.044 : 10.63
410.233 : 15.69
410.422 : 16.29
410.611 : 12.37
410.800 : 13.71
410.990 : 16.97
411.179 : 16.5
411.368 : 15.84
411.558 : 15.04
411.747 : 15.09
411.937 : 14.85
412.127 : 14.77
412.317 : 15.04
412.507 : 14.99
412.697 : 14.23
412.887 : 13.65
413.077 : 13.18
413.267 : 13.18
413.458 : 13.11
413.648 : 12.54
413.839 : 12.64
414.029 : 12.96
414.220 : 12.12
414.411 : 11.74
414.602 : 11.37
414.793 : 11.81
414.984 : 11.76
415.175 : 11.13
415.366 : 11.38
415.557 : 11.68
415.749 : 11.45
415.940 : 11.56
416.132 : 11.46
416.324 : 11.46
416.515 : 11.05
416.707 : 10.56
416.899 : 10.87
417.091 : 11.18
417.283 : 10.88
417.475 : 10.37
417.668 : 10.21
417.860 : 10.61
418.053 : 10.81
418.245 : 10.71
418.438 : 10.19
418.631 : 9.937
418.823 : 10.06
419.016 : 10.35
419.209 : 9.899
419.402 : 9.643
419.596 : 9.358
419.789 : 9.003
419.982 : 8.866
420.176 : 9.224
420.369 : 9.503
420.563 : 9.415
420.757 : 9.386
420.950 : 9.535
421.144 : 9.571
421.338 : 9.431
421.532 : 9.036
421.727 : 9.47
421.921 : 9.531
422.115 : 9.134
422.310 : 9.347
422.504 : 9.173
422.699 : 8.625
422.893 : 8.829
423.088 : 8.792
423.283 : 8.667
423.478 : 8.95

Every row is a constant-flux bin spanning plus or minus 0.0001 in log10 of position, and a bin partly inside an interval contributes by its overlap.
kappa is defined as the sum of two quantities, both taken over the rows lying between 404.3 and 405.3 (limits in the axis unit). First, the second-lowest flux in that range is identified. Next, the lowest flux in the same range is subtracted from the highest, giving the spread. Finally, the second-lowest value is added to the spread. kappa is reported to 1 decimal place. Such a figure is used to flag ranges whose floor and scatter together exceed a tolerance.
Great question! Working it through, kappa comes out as 26.4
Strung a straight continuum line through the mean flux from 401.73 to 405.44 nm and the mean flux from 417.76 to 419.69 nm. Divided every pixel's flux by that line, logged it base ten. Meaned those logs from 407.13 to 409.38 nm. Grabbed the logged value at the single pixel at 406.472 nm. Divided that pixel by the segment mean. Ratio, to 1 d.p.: 1.0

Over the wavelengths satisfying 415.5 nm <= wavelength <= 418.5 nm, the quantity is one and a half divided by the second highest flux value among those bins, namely 0.130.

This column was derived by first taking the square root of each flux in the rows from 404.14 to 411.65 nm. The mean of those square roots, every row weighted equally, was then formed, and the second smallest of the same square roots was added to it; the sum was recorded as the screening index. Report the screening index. 7.5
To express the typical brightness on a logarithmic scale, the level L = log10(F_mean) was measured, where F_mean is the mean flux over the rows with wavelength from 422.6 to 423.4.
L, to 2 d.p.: 0.94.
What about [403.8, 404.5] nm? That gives 1.41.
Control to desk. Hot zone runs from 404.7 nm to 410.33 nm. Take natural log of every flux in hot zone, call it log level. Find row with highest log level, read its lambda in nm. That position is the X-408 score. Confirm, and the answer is 404.791 nm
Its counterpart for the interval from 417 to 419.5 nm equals 417.091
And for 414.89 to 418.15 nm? 414.984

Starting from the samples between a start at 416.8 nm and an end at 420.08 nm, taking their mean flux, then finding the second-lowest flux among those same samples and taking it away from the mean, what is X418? 1.2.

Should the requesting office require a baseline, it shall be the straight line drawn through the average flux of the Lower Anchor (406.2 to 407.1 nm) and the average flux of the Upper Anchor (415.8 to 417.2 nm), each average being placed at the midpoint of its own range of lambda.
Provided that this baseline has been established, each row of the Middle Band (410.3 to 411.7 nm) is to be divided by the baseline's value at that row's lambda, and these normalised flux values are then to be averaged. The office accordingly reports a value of 0.98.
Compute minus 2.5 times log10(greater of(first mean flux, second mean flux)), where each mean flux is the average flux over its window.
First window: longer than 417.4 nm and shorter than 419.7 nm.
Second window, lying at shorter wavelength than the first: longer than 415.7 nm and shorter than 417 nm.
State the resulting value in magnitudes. -2.62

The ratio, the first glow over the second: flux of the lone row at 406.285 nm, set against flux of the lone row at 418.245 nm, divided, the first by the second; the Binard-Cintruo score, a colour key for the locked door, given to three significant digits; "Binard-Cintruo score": 1.84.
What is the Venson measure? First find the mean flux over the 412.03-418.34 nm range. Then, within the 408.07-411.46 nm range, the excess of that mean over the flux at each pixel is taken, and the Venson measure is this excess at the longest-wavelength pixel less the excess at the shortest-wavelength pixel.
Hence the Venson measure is 2.1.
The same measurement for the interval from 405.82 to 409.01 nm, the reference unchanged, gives 1.5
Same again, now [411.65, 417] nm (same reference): 4.2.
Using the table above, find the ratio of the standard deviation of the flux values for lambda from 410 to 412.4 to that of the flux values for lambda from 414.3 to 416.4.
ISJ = 8.5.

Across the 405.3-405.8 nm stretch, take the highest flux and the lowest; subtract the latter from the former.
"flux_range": 2.5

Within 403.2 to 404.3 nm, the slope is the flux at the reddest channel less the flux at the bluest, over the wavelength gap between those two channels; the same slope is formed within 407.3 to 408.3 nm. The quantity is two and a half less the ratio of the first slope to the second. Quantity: 25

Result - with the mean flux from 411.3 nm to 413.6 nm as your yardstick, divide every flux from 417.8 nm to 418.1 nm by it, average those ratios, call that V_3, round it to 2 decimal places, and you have 0.74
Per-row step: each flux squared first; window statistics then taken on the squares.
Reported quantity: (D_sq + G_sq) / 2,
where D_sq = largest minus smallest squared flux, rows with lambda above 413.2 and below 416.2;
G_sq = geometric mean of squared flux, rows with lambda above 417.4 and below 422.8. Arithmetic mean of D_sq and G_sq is 71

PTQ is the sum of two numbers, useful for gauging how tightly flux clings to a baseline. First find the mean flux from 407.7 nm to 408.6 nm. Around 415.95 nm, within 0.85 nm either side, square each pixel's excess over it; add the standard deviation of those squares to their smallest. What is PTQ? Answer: 50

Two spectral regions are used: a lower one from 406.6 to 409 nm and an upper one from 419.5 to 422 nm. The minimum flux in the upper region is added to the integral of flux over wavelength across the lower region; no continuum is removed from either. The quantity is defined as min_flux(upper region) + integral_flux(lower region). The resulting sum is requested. 53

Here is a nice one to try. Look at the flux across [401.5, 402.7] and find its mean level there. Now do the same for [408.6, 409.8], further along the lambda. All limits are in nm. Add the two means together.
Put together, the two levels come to 44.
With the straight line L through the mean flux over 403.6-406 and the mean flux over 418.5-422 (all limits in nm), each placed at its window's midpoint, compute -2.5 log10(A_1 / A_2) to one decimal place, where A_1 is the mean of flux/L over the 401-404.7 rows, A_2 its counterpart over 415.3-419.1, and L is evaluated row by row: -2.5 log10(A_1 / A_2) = -0.2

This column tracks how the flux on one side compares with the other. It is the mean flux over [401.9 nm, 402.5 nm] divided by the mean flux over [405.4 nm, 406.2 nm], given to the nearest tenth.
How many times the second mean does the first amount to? 1.0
